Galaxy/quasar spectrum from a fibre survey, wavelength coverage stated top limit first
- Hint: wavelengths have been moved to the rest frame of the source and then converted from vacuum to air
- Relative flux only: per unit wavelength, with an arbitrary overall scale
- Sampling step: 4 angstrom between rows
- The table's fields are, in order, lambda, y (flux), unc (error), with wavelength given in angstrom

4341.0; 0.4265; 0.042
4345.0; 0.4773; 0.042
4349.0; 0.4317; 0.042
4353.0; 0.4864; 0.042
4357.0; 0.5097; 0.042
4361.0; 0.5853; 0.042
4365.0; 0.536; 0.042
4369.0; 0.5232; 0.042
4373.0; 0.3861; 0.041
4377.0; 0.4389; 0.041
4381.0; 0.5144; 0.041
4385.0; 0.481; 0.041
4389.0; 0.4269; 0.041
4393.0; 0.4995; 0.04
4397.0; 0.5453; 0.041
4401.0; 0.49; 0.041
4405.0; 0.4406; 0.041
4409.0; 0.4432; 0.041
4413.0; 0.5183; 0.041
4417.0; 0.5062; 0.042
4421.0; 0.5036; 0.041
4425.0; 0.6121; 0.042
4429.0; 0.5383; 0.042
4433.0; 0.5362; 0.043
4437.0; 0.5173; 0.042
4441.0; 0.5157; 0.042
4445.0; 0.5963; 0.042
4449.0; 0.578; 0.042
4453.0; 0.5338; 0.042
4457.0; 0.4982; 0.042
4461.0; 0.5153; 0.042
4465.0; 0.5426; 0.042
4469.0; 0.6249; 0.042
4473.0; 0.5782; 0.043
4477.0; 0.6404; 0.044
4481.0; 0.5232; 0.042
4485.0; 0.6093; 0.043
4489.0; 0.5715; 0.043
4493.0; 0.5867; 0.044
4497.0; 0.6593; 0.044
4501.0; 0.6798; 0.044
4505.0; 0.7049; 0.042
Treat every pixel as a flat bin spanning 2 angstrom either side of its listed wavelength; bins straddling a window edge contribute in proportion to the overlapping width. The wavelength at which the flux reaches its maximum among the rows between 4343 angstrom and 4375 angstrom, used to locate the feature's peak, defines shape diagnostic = 4361.0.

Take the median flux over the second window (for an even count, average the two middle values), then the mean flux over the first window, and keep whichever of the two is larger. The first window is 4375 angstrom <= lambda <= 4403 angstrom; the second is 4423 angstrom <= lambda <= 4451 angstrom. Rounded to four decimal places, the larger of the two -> 0.5383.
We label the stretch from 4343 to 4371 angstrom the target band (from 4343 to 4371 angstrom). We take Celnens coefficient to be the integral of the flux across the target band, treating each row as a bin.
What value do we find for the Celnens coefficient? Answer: 14.2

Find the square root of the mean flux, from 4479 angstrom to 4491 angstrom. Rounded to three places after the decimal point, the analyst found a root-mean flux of 0.754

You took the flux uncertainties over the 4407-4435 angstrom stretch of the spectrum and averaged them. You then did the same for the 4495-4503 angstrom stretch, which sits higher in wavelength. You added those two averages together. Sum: 0.0857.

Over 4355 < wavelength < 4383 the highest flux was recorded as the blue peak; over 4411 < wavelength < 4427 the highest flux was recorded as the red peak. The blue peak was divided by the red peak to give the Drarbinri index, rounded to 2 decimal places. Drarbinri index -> 0.96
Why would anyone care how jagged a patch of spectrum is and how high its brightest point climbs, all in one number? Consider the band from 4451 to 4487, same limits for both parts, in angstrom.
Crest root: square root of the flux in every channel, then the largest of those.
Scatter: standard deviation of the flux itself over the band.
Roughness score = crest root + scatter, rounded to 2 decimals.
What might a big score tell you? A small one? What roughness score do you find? 0.85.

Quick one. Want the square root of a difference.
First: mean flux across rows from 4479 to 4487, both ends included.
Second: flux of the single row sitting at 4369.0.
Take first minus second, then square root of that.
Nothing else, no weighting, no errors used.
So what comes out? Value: 0.207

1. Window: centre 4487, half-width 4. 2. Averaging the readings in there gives 0.59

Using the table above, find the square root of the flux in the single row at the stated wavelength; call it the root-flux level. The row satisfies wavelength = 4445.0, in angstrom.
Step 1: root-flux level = 0.77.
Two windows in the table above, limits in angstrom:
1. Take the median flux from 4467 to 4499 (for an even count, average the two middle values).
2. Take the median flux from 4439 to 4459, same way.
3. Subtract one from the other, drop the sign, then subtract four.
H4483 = -3.936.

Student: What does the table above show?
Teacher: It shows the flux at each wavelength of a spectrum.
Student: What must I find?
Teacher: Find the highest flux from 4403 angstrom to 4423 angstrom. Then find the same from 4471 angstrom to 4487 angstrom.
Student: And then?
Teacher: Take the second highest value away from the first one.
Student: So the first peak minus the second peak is -0.12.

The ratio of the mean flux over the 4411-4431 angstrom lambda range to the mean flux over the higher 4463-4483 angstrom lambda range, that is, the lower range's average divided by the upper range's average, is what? 0.921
